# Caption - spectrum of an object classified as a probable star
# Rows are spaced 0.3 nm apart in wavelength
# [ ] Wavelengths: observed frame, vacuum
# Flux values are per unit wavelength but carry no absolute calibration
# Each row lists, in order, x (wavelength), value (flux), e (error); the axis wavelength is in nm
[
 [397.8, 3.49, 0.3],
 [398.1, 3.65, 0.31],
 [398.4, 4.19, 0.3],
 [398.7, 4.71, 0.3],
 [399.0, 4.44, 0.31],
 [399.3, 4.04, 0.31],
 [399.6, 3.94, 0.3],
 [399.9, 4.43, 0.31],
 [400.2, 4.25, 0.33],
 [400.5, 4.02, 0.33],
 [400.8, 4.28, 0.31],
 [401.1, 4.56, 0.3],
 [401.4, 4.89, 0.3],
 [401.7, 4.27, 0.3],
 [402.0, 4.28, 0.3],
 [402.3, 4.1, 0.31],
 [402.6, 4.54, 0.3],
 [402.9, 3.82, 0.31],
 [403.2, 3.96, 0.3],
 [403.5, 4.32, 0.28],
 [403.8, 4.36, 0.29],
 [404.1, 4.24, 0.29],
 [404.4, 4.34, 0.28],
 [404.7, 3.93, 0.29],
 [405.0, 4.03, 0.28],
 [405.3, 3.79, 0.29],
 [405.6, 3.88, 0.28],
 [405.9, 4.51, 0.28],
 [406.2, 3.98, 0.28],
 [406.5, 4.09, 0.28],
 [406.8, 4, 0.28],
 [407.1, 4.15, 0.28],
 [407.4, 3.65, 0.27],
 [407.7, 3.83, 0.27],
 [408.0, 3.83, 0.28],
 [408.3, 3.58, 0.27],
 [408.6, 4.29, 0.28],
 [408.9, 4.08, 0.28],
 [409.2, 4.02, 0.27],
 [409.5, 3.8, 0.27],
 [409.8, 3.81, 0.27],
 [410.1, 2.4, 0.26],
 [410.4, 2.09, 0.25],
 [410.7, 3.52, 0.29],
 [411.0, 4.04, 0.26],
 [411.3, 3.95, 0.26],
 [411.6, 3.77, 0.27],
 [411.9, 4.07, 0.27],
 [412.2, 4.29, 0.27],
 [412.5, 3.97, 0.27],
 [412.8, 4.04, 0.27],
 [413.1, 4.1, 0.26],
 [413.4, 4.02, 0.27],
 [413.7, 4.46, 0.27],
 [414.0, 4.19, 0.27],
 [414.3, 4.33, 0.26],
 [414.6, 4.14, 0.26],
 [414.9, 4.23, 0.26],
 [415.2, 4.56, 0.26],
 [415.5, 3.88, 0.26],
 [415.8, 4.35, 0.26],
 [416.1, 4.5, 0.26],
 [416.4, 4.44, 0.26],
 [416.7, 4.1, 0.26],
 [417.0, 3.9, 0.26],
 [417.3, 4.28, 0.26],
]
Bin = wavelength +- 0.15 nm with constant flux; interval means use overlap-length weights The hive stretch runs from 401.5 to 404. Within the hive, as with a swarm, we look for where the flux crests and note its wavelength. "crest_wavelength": 402.6 nm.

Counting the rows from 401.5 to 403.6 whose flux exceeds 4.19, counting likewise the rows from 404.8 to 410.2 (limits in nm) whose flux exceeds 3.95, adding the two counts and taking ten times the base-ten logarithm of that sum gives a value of 11.1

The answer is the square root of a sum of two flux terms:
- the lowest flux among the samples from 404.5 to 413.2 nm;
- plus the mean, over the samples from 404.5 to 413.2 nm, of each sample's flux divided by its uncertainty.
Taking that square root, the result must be 4.0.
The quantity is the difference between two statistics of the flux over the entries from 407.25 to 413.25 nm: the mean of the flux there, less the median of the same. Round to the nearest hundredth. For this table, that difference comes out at -0.13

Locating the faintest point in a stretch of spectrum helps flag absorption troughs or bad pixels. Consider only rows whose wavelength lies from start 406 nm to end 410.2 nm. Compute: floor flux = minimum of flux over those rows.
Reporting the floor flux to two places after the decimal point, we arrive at 2.40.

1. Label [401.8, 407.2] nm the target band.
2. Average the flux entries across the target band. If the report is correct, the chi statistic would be 4.13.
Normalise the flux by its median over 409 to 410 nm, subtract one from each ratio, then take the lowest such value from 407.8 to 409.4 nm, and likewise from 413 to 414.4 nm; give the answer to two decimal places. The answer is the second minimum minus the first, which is 0.12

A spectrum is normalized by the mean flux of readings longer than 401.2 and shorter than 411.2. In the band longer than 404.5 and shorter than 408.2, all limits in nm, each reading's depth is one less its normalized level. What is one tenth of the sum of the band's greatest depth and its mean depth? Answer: 0.007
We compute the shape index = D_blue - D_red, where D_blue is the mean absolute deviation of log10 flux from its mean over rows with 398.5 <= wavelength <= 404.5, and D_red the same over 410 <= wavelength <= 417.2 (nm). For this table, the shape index -0.03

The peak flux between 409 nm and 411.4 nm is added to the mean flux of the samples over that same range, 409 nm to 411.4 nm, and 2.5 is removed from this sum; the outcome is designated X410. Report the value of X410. 5.0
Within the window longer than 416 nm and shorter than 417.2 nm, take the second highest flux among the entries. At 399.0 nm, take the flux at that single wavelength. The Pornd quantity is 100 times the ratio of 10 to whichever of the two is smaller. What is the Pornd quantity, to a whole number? 225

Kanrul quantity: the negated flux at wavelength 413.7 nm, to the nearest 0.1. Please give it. -4.5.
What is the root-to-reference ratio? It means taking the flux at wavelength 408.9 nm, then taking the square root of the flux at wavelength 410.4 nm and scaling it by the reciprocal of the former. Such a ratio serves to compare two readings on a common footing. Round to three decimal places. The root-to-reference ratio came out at 0.354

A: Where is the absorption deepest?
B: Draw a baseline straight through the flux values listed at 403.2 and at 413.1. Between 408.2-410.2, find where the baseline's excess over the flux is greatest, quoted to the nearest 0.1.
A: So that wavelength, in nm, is 410.1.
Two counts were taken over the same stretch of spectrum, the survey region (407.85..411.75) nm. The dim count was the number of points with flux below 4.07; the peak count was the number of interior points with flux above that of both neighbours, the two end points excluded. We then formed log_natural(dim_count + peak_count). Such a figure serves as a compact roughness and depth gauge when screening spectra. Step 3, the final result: 2.6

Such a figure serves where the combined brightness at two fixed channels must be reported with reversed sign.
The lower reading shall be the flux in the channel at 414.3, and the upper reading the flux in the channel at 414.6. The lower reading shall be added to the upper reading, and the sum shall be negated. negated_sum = -8.47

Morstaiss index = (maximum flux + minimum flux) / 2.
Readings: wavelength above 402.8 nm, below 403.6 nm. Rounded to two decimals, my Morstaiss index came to 4.07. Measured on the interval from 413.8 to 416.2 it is 4.22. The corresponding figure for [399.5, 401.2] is 4.25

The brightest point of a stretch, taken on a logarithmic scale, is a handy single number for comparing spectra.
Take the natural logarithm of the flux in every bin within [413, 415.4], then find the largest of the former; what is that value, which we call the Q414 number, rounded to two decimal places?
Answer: 1.52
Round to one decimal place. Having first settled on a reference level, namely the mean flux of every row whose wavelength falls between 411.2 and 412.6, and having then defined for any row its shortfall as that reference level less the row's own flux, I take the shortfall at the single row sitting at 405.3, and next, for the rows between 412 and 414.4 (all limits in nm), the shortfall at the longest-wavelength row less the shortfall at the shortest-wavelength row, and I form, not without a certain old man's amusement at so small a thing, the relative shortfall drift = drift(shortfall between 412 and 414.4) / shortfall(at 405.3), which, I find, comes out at -0.2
